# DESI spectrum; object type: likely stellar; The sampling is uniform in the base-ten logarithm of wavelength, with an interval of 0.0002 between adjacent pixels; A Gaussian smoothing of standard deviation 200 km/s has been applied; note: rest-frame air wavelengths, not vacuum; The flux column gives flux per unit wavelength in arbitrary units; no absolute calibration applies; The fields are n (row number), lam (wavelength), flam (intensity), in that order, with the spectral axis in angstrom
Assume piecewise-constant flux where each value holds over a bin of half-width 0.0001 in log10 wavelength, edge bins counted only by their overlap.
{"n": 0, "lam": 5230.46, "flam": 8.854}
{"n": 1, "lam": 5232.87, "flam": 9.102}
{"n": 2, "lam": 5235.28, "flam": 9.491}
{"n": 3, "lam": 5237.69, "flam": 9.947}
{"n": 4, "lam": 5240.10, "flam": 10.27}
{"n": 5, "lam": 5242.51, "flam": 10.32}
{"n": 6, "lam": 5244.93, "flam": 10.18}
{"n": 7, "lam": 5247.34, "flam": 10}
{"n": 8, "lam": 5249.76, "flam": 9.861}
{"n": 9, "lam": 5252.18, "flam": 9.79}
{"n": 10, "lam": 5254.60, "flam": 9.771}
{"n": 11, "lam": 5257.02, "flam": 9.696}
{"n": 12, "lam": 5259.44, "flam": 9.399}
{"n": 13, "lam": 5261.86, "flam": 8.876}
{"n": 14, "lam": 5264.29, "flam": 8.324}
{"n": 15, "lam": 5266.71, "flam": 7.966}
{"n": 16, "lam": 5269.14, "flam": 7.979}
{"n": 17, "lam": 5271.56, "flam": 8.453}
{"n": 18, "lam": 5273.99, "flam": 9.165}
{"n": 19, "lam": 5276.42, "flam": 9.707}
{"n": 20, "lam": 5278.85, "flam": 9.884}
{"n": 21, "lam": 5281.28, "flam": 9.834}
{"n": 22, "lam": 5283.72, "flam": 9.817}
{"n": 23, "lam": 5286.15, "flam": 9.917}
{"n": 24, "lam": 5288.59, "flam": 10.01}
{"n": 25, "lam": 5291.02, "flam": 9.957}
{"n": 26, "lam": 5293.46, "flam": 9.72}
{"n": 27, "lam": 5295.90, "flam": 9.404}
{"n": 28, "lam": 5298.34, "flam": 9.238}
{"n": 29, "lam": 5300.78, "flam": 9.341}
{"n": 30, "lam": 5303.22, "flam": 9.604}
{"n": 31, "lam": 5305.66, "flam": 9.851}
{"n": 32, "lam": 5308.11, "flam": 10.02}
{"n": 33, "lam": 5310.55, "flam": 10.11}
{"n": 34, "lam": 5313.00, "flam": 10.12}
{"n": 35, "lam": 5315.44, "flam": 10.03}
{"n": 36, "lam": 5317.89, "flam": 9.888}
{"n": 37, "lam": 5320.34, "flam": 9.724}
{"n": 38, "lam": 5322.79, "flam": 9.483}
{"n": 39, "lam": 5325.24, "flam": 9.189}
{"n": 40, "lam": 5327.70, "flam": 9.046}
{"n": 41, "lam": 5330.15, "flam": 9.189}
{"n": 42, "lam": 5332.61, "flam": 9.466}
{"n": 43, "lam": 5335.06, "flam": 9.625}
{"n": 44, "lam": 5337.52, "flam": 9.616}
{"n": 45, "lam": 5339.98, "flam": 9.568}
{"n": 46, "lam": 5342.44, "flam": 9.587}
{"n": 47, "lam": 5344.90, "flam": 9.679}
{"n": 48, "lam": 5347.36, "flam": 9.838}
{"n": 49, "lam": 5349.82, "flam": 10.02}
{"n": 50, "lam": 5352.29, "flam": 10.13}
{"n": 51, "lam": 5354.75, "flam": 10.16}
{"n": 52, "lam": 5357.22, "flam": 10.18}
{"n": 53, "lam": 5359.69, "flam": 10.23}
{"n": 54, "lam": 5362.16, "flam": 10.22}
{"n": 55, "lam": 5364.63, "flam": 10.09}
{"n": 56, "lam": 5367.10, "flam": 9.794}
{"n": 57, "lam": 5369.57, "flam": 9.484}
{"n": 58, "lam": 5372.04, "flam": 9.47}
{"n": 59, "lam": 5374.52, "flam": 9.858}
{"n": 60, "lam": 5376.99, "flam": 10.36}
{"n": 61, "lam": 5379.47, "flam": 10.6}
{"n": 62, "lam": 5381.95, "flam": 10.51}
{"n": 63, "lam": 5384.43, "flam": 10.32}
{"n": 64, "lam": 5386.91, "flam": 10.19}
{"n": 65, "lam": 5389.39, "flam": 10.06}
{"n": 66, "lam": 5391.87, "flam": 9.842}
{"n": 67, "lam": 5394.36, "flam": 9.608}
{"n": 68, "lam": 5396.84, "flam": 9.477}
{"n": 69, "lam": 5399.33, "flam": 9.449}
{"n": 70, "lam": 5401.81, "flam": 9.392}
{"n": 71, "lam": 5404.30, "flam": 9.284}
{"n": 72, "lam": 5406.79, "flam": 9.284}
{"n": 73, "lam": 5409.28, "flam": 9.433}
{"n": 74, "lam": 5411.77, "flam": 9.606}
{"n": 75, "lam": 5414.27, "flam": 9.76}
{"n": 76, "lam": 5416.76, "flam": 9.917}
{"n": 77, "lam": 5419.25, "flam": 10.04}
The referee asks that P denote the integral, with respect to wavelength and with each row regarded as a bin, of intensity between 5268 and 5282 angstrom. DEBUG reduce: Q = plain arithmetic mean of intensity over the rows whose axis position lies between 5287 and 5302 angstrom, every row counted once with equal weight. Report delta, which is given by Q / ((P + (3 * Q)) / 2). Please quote 0.122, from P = 128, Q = 9.6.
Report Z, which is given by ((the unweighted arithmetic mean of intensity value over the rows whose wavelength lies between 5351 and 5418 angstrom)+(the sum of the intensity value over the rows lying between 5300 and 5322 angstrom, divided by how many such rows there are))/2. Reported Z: 9.87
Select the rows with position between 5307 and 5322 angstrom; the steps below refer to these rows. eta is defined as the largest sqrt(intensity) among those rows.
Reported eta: 3.18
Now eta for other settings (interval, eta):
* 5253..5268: 3.13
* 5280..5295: 3.16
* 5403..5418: 3.15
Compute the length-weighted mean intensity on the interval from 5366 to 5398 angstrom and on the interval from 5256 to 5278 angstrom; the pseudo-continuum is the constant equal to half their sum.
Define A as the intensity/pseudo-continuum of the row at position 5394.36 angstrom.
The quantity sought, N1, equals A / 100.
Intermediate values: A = 1.02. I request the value 0.0102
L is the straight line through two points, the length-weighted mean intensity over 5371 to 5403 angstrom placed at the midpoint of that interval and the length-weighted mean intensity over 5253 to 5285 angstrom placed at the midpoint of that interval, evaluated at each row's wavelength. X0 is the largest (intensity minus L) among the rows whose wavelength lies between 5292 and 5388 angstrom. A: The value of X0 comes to 0.7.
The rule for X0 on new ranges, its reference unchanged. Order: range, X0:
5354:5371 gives 0.5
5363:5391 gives 0.7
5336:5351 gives 0.3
